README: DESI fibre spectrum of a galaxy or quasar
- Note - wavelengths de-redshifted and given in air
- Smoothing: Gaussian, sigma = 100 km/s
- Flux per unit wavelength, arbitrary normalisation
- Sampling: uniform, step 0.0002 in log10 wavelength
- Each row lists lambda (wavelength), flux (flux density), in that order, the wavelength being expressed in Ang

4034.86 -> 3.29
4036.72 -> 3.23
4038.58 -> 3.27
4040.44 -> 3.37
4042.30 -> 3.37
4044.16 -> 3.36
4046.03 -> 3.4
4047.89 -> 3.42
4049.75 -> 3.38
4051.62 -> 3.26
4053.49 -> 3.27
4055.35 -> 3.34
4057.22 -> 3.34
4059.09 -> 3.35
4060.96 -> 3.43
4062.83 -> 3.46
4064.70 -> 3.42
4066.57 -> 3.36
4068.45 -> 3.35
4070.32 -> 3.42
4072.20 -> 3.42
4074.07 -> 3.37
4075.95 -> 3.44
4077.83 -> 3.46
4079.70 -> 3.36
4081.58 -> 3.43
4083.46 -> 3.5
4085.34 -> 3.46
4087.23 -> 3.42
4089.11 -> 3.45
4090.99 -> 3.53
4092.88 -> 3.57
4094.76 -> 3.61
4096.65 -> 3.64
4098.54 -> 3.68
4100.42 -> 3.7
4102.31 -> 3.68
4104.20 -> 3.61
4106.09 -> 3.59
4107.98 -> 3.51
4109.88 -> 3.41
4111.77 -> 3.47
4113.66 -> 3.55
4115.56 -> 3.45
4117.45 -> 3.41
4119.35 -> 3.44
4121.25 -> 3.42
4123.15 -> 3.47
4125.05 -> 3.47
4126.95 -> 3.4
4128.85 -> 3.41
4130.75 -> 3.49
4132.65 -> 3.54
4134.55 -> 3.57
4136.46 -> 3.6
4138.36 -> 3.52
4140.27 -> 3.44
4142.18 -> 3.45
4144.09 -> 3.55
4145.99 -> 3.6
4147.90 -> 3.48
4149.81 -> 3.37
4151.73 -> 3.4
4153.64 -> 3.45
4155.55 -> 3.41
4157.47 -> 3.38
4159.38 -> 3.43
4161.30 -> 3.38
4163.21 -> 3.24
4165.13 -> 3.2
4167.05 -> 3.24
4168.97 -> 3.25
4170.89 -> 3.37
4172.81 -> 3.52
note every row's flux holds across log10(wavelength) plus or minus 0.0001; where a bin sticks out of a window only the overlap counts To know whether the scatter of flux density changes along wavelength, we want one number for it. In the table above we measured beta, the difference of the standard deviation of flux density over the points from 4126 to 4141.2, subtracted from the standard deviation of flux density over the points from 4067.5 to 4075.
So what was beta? -0.039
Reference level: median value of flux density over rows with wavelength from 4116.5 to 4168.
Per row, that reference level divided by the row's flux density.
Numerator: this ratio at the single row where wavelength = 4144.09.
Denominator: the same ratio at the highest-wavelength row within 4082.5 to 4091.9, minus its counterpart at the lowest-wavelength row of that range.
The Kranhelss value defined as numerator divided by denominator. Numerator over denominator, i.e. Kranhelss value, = -116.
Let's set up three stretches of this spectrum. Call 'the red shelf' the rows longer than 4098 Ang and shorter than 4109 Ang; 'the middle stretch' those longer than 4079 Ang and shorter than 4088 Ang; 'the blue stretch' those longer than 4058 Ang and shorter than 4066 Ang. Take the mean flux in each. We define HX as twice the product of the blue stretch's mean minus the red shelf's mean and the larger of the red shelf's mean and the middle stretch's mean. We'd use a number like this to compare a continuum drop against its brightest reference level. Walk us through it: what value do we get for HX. -1.5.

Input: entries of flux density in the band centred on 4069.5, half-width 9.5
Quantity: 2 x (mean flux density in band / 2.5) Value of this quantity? 2.73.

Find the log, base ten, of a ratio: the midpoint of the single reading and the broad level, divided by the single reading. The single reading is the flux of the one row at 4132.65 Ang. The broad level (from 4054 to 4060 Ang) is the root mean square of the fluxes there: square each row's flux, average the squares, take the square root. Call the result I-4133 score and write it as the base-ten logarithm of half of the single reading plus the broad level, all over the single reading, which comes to -0.012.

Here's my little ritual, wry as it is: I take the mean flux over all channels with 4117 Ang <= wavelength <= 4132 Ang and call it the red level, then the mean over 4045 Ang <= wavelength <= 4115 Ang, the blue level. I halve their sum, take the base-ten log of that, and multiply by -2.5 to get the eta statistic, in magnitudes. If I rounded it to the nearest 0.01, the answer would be -1.34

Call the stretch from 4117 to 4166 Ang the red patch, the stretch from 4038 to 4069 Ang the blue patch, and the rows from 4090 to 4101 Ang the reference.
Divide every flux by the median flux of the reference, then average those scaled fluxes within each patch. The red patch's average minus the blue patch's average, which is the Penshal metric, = 0.02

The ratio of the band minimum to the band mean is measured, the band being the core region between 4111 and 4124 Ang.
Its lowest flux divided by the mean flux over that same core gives 0.986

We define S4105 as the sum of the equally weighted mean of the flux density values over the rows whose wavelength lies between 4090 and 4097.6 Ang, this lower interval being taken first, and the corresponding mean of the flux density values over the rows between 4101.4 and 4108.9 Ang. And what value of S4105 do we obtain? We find 7.18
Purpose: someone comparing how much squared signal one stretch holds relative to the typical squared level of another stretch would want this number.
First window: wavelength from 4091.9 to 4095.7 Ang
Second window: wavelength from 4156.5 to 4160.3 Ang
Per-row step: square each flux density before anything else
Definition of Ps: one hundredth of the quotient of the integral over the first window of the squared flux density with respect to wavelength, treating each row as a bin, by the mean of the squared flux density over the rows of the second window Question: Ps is 0.042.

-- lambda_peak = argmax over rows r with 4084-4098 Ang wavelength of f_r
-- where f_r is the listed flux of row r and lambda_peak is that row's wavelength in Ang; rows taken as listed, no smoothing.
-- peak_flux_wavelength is 4096.65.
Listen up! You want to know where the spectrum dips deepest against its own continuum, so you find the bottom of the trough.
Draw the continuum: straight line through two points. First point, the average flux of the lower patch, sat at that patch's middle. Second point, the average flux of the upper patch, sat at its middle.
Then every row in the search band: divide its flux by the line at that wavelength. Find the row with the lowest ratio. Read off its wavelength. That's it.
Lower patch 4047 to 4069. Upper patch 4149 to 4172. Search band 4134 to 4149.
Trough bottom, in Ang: 4140.27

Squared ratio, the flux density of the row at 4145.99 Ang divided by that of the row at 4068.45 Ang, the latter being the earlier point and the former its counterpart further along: 1.15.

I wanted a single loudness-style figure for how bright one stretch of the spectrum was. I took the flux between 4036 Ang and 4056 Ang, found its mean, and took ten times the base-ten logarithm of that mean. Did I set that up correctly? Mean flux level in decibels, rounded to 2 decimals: 5.23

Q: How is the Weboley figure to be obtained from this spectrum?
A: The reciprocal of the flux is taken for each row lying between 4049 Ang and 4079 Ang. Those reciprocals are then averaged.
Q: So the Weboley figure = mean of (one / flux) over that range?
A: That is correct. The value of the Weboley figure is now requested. 0.296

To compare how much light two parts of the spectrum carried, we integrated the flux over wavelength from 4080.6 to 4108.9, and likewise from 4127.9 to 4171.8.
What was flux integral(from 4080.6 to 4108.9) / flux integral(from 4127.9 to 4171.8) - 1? -0.3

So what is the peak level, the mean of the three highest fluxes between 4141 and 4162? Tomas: 3.54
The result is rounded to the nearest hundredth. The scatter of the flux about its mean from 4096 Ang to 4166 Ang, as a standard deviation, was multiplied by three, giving 0.33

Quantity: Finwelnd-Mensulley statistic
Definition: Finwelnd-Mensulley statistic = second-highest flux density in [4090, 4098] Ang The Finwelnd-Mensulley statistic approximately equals 3.61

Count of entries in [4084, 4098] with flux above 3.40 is 7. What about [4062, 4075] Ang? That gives 4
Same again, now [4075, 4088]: 6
